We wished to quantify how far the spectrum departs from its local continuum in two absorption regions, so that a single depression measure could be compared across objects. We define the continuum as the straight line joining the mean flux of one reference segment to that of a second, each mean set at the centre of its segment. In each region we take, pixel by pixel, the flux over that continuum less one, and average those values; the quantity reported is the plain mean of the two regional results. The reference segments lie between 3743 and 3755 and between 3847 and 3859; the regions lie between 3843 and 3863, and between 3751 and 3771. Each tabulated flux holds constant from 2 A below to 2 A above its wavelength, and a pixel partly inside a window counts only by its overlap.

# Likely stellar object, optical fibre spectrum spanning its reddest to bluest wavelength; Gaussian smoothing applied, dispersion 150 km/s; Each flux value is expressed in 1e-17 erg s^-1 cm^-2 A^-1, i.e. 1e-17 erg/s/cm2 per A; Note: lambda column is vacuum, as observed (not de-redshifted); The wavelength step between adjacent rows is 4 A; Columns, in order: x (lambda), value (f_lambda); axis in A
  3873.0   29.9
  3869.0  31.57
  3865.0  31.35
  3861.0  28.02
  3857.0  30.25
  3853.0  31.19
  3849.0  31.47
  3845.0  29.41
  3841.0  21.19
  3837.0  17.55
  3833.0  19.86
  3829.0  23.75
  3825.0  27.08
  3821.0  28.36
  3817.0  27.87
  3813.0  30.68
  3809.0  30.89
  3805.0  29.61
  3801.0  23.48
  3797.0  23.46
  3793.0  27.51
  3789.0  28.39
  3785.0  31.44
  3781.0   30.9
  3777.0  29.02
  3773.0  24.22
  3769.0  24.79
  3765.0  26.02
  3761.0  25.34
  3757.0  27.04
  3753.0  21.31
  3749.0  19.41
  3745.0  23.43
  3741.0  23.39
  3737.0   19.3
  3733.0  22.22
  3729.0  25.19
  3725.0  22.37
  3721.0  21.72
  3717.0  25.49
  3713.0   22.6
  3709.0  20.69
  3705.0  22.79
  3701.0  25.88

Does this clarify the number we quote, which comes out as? 0.04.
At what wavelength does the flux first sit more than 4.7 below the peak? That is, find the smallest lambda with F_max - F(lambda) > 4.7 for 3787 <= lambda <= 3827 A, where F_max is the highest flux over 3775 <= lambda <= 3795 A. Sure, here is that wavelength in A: 3797.0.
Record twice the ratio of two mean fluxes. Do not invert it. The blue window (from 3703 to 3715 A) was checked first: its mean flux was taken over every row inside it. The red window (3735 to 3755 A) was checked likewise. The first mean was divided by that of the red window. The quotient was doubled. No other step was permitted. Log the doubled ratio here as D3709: 2.06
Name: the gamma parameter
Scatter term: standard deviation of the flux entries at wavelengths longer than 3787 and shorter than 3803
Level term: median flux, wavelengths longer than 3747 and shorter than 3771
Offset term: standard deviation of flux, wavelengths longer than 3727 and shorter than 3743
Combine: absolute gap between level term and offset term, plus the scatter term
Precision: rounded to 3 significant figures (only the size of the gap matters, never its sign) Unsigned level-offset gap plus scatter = 25.2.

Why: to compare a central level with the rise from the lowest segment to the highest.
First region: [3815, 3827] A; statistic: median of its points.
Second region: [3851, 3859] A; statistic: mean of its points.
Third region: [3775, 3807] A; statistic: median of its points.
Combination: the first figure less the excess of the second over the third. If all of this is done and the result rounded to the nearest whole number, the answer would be 26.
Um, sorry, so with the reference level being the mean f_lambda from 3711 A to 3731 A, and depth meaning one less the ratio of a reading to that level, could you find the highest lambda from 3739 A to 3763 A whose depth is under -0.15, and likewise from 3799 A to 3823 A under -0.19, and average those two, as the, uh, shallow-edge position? 3789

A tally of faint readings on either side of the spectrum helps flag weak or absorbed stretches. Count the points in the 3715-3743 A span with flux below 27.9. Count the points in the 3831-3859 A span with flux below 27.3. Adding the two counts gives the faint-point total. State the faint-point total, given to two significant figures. 10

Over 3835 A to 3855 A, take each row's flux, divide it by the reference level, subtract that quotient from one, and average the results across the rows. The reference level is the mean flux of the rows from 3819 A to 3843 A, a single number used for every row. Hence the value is -0.14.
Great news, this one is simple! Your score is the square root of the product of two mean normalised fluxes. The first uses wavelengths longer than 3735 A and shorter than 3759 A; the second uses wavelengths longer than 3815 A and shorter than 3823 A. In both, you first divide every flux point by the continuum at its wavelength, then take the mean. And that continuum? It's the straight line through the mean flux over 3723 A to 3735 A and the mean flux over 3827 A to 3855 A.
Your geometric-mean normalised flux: 1.04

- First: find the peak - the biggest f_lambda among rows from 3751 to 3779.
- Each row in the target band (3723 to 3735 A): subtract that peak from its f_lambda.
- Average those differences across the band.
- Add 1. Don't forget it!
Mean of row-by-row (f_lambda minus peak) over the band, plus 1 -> -5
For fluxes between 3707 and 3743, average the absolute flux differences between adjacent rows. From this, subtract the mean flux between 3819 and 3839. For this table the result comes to -21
